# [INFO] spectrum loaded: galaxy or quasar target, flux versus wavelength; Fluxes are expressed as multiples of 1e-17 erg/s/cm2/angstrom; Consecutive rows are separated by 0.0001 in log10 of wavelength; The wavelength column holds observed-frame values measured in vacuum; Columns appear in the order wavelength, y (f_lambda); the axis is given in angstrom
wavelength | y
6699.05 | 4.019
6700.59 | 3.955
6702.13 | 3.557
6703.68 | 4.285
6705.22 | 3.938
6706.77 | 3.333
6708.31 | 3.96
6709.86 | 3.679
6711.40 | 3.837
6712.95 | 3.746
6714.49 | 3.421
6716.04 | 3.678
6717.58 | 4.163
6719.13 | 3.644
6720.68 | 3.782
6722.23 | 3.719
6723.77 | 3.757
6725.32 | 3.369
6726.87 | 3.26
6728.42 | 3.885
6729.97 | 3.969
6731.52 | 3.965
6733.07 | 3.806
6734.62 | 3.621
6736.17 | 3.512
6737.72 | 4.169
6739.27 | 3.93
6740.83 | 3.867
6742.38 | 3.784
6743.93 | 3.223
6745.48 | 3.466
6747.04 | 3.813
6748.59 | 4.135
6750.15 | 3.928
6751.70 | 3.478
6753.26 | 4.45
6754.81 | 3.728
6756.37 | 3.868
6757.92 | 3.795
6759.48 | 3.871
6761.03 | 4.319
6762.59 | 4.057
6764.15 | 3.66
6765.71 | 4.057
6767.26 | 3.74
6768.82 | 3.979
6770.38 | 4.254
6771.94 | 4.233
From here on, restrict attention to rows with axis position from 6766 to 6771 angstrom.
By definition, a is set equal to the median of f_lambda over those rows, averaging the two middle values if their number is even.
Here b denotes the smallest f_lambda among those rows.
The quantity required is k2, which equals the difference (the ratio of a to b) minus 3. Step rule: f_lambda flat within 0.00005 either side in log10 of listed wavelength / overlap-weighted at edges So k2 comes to -1.94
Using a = 3.98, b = 3.74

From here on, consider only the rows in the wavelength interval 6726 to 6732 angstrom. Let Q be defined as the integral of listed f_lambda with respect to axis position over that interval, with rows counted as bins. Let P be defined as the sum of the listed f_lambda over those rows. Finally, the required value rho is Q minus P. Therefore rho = 7.4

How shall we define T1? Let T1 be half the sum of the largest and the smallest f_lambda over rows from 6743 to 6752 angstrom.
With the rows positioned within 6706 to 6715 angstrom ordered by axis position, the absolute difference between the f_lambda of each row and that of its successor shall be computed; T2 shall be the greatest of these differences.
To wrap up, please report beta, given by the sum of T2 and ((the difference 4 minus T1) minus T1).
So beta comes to -2.73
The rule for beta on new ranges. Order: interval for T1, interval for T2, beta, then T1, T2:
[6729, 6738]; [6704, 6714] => -3.05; 3.84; 0.627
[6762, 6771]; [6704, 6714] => -3.29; 3.96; 0.627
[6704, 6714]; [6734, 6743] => -2.64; 3.65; 0.657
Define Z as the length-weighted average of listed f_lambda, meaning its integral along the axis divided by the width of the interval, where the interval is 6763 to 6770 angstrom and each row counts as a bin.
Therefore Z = 3.89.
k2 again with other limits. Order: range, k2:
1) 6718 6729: -1.86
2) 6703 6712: -1.83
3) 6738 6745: -1.81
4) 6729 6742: -1.89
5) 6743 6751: -1.82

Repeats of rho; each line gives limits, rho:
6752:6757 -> 7.8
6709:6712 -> 3.8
